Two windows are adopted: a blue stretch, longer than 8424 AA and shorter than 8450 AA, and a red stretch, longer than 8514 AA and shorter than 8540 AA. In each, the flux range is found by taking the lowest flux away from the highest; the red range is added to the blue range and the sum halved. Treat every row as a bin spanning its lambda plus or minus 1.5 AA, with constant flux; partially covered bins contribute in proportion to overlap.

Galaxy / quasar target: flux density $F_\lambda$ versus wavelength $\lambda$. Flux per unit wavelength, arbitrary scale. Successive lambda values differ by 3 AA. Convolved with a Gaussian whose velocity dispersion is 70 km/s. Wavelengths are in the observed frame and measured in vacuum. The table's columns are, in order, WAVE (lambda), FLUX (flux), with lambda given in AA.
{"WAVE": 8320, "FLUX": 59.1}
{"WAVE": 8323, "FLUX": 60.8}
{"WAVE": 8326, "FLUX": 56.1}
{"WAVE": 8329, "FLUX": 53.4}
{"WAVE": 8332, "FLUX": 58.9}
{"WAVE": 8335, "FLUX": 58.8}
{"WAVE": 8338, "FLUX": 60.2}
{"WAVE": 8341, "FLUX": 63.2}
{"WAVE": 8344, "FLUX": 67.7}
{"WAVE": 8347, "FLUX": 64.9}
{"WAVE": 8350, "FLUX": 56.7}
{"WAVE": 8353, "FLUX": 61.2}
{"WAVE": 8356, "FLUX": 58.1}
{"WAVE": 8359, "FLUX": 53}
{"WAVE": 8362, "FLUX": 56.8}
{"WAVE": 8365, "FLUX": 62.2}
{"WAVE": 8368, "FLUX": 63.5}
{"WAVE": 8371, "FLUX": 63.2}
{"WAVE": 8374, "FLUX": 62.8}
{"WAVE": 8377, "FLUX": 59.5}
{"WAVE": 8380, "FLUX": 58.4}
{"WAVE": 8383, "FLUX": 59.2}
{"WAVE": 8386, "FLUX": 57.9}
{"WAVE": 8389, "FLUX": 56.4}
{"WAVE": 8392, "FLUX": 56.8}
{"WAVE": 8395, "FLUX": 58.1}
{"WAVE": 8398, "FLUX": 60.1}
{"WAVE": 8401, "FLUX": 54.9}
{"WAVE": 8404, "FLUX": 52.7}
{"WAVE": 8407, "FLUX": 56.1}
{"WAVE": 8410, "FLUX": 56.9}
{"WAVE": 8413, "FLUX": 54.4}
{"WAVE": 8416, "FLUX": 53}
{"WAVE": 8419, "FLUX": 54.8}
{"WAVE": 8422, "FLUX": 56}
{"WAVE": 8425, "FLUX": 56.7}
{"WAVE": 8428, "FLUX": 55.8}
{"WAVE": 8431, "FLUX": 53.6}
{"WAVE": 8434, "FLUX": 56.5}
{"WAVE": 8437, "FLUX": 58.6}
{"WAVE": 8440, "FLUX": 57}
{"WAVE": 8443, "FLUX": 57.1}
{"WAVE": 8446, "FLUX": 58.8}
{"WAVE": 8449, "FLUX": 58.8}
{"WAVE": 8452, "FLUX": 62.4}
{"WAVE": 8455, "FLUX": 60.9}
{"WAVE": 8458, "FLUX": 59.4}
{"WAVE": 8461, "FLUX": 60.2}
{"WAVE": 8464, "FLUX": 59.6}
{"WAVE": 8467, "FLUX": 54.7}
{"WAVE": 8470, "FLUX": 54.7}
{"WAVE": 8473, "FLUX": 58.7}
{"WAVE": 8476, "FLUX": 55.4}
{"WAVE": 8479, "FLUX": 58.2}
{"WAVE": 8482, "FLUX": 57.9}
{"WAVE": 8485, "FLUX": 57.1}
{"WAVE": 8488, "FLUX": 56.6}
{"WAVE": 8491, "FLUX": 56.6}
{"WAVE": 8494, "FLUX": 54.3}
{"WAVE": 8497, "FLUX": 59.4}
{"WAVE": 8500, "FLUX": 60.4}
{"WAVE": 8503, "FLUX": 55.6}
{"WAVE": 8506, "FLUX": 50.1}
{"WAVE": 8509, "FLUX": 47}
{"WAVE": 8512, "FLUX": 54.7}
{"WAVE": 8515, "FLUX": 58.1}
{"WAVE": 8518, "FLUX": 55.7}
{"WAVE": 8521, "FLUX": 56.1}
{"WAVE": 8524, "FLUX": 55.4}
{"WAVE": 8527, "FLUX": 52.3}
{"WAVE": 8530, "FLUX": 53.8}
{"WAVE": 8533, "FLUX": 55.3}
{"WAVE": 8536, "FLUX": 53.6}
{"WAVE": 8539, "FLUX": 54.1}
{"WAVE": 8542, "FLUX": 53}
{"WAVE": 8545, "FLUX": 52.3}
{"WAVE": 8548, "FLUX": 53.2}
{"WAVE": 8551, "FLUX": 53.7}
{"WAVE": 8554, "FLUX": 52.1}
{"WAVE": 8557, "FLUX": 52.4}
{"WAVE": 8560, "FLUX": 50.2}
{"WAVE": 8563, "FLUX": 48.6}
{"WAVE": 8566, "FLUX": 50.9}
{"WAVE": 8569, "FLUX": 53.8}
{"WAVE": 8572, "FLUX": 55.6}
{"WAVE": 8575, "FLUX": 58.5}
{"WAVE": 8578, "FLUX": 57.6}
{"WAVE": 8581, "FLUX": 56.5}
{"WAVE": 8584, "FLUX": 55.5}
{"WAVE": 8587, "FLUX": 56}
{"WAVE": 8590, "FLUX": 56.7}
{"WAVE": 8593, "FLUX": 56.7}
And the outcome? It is 5.5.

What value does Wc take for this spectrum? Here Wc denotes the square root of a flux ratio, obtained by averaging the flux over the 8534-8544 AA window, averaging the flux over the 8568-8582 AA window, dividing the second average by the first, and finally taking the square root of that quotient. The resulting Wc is 1.03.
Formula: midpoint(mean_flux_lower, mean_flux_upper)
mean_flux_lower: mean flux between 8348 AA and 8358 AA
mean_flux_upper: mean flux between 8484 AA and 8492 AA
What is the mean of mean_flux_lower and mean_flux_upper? 57.7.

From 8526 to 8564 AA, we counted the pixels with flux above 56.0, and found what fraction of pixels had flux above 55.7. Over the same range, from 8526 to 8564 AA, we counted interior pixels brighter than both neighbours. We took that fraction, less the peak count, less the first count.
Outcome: -4.0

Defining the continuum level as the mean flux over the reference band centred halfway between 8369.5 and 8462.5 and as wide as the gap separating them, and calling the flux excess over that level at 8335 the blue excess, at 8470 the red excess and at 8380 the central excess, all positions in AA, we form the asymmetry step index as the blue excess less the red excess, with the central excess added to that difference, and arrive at 5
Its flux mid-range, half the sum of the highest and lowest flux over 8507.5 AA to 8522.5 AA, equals 53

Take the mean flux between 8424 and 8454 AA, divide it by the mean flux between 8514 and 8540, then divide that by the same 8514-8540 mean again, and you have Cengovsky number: 0.0191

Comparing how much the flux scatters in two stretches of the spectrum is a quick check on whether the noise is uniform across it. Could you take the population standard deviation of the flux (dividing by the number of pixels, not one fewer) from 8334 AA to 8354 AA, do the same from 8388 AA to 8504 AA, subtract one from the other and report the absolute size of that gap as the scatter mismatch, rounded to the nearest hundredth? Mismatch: 1.22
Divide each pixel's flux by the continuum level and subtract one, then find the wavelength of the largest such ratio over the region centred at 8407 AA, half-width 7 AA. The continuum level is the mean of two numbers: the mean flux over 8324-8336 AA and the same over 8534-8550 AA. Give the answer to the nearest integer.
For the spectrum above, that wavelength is 8410 AA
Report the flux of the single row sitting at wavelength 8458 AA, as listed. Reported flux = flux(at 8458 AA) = 59.4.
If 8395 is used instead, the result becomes 58.1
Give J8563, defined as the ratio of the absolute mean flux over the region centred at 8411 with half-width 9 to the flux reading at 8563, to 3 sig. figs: 1.12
